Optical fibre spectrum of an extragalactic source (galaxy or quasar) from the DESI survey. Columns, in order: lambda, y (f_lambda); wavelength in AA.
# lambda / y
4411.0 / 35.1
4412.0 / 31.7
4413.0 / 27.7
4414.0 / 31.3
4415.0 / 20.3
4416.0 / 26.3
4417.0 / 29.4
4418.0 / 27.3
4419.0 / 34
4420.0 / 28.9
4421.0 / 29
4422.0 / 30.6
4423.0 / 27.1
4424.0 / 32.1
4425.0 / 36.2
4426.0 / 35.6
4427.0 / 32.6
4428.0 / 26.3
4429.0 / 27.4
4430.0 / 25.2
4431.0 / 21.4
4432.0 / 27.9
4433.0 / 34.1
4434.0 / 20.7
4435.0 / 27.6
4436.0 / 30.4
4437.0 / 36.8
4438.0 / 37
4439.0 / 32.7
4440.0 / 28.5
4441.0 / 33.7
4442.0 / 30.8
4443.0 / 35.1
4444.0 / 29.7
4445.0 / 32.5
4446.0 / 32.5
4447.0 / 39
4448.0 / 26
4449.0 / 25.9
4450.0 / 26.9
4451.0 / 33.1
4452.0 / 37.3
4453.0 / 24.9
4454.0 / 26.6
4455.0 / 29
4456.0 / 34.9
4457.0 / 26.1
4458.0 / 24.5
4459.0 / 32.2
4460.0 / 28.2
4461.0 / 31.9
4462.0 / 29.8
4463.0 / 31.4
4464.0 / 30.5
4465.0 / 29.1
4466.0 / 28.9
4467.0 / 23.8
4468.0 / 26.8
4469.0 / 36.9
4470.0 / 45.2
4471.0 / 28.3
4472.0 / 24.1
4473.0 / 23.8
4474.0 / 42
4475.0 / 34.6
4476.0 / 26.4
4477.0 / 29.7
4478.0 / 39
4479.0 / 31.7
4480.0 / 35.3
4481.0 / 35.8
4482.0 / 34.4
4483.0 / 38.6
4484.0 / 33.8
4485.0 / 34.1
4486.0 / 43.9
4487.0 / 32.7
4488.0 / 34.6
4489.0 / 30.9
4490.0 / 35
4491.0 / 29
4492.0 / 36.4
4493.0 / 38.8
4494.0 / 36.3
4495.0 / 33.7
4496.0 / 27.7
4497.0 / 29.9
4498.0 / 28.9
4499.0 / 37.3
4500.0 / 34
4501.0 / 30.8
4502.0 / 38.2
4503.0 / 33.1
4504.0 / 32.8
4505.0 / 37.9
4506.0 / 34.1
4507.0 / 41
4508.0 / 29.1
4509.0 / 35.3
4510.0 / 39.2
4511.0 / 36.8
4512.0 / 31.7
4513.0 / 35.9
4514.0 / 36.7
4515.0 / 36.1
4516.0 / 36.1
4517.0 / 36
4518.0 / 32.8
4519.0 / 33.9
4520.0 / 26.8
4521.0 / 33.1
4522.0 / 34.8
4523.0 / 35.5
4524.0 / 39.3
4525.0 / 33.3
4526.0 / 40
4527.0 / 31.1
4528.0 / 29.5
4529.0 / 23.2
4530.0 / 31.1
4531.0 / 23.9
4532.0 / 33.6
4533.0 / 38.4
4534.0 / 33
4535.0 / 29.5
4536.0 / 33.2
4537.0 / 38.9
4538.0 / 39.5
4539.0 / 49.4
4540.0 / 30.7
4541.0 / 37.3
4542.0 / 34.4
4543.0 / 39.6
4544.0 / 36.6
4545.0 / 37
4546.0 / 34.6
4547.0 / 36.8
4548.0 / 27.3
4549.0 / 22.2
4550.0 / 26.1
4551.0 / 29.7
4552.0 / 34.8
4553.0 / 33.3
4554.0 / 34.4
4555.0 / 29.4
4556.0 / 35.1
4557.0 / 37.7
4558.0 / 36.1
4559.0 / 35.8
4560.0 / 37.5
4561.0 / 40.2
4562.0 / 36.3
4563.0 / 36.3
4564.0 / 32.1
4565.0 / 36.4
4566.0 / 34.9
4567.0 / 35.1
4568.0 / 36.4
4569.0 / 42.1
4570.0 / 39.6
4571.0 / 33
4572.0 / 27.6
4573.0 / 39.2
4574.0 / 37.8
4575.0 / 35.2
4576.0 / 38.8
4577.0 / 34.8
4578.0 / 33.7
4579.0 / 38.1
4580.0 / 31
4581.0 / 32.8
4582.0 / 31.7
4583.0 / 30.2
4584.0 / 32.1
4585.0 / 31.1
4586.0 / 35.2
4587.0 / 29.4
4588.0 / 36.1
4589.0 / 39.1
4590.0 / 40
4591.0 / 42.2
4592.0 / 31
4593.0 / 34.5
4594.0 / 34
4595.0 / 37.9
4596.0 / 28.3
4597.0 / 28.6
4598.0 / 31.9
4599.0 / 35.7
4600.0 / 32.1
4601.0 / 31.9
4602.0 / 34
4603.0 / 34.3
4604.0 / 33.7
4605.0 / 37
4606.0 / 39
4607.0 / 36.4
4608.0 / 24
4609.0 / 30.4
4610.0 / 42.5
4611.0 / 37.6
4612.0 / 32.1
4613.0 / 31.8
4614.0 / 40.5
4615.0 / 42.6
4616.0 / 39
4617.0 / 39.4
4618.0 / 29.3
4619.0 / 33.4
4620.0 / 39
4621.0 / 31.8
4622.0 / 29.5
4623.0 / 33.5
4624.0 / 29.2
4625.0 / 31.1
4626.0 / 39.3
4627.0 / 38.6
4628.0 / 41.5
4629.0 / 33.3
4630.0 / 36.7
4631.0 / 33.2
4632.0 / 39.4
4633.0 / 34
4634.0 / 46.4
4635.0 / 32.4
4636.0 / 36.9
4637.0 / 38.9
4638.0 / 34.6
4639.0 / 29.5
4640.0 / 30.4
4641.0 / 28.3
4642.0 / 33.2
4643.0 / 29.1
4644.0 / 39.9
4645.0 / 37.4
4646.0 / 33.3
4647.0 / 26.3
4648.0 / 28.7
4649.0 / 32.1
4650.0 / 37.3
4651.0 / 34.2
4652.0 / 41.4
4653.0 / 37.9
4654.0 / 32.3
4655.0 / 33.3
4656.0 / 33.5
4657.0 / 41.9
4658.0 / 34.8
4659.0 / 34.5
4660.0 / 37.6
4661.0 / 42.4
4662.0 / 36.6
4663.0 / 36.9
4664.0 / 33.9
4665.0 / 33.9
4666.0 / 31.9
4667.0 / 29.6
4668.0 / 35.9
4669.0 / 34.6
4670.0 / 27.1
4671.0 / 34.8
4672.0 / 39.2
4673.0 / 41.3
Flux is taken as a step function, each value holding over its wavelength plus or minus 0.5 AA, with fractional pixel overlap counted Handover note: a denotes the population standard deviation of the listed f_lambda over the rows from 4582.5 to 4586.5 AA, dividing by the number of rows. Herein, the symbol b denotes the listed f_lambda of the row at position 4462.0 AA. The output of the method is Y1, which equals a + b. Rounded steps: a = 1.9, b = 29.8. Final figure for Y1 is 32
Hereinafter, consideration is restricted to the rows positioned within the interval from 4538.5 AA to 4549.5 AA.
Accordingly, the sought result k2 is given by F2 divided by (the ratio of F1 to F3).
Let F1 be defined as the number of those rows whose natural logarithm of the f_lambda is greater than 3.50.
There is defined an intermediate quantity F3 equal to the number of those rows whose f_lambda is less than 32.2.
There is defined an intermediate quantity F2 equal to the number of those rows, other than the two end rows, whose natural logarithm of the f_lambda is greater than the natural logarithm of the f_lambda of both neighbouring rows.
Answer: 1.5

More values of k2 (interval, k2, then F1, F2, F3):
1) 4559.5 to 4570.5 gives 0.3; 10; 3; 1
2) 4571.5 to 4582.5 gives 1.7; 7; 4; 3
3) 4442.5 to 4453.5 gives 3.3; 3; 2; 5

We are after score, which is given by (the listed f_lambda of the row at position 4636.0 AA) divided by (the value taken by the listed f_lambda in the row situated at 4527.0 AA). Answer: 1.2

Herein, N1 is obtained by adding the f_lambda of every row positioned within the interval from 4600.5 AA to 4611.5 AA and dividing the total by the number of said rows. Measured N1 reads 34.6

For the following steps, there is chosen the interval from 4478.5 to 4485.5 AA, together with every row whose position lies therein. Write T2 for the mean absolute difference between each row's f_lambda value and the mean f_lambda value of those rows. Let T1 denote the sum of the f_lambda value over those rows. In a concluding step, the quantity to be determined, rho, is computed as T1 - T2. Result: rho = 242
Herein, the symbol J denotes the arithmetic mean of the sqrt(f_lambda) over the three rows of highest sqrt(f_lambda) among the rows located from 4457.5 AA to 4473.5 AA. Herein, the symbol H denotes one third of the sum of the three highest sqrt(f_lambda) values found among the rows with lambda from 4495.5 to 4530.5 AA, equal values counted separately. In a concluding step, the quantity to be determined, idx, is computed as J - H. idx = -0.17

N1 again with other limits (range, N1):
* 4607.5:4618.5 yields 35.4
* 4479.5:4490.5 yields 35.4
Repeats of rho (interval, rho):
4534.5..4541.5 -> 254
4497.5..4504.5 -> 233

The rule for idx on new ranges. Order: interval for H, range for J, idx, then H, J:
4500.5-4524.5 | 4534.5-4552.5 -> 0.22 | 6.31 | 6.54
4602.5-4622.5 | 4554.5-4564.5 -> -0.27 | 6.47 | 6.20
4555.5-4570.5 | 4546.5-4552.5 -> -0.57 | 6.37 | 5.81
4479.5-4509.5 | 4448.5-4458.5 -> -0.50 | 6.42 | 5.92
